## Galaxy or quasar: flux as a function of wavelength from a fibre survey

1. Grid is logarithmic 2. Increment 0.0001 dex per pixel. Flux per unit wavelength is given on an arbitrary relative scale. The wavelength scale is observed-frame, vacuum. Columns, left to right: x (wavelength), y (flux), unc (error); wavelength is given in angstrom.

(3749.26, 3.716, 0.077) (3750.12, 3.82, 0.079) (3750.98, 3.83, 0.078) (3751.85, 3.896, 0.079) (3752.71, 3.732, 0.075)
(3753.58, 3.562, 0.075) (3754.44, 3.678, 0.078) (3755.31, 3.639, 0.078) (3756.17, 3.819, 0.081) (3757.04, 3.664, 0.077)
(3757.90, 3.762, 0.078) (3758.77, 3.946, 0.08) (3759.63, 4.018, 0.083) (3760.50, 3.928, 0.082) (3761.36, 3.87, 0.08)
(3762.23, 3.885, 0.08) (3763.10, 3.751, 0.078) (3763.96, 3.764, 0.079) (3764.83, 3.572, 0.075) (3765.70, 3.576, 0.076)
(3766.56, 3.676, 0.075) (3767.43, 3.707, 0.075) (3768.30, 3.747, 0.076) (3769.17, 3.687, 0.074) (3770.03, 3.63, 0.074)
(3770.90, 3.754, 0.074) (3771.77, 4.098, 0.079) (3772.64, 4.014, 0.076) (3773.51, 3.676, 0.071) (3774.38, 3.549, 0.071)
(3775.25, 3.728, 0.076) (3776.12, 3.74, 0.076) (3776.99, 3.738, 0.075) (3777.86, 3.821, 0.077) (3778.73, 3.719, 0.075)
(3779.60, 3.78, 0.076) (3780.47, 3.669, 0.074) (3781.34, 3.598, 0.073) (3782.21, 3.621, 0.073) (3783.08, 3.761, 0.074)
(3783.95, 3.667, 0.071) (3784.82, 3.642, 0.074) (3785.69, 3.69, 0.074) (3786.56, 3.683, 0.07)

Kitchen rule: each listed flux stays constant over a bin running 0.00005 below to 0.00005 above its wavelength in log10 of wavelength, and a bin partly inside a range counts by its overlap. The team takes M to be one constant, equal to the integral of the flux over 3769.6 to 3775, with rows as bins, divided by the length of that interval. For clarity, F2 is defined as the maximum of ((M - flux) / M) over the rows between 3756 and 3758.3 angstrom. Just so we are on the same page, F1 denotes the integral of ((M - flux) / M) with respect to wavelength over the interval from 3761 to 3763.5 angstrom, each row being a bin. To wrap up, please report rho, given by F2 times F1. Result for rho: -0.001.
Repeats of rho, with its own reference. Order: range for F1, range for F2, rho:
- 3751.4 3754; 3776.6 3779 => 0.001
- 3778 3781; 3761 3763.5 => 0.000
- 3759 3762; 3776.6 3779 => -0.002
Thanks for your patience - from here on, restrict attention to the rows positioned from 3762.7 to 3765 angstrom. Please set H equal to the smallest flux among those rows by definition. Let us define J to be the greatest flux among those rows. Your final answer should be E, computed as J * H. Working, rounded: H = 3.572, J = 3.764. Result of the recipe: 13.4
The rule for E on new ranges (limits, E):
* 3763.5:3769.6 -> 13.4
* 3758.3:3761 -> 15.8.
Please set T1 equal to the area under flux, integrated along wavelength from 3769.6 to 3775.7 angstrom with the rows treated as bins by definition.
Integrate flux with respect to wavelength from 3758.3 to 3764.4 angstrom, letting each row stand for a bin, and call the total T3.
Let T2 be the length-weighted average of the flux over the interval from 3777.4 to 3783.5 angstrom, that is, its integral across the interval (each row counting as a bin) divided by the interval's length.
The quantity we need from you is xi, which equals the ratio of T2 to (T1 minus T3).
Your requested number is -6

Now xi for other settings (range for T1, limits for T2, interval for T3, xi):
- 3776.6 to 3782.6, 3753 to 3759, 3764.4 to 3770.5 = -52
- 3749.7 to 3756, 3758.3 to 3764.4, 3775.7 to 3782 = 32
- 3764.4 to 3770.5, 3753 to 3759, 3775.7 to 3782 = -3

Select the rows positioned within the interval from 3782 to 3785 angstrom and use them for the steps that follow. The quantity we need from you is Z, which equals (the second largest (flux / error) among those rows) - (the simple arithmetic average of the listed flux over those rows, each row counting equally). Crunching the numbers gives 47.2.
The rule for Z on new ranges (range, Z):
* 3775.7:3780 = 46.0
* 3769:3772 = 46.9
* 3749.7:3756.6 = 45.6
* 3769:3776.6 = 48.1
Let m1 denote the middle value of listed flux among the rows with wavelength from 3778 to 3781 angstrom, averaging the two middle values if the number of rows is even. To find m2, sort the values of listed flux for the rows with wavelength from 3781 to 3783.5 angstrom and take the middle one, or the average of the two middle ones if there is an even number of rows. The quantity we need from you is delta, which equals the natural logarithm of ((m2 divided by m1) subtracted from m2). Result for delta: 0.97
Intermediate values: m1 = 3.72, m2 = 3.62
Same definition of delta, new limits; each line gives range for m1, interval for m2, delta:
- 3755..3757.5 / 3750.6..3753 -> 1.02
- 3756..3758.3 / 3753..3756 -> 0.98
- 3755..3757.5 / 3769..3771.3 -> 0.99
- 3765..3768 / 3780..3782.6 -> 0.97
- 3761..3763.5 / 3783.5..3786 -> 1.00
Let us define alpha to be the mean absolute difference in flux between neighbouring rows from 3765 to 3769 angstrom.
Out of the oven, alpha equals 0.057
